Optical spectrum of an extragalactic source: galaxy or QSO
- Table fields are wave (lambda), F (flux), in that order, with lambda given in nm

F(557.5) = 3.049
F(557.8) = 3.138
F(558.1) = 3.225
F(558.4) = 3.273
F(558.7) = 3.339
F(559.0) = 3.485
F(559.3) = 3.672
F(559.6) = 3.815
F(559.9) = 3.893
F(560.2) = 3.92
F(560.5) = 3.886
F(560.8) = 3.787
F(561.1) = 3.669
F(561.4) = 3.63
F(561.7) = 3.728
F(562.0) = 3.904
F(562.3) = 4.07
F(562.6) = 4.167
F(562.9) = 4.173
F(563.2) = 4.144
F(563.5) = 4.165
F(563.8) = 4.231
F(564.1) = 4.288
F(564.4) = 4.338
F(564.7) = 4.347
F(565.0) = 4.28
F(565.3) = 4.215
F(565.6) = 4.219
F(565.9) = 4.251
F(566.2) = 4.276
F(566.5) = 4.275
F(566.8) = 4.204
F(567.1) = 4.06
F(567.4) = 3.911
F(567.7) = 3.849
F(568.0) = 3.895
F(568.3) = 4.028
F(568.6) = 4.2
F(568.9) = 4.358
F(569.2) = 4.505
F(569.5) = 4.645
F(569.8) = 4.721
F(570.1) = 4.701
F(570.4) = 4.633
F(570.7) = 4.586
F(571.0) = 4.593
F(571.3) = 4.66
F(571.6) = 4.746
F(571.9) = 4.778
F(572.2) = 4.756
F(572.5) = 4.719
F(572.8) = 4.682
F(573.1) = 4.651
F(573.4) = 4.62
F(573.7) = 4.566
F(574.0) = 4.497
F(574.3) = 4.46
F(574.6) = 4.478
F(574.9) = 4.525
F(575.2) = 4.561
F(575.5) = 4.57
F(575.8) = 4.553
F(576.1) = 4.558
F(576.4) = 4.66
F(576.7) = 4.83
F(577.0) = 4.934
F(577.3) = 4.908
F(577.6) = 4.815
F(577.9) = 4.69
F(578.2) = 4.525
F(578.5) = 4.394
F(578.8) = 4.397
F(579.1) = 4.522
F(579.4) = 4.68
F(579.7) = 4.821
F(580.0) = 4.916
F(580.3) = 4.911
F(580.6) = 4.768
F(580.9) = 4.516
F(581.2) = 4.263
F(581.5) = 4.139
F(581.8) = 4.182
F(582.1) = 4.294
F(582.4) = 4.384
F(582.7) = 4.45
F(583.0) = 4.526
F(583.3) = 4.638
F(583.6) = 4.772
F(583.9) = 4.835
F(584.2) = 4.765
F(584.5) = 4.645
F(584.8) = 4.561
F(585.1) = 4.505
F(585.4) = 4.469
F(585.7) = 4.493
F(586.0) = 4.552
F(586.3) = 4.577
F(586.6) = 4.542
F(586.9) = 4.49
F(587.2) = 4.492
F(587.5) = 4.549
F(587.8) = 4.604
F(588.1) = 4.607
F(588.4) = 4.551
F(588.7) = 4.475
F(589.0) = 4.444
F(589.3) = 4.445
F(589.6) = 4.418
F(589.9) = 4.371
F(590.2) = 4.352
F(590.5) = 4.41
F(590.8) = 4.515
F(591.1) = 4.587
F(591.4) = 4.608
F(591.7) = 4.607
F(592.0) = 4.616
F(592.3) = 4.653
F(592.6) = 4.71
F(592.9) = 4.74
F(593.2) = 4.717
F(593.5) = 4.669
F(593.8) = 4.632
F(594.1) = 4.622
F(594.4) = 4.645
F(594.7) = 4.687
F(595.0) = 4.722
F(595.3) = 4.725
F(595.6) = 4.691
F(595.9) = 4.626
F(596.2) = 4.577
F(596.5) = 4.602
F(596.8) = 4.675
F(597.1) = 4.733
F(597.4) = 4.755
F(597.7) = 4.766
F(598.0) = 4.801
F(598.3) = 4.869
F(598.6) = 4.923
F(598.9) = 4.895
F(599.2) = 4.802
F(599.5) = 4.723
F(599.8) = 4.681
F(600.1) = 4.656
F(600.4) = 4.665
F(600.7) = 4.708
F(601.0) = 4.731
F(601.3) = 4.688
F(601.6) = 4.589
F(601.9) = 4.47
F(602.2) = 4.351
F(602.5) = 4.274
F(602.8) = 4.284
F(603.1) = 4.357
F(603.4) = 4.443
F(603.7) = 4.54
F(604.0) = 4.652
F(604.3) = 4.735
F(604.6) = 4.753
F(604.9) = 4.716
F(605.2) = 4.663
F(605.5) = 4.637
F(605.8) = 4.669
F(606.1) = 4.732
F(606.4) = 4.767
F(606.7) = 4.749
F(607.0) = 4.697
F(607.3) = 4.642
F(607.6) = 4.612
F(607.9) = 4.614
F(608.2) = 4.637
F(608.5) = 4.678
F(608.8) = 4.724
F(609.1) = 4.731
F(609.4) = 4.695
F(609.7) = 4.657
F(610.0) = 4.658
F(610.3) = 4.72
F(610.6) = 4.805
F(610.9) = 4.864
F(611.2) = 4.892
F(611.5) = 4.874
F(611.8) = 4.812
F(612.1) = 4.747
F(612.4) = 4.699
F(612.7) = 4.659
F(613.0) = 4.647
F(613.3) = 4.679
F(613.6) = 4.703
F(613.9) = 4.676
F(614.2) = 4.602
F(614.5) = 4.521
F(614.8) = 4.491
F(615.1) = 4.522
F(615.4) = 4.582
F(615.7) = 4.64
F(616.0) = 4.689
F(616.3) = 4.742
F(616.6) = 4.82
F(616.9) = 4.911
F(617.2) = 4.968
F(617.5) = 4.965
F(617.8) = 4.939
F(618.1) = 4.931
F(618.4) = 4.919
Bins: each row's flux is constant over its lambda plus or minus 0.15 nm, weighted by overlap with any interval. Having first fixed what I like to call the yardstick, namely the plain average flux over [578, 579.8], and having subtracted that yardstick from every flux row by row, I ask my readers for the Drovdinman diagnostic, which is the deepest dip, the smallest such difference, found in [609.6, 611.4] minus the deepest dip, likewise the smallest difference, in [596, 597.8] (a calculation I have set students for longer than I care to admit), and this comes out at 0.08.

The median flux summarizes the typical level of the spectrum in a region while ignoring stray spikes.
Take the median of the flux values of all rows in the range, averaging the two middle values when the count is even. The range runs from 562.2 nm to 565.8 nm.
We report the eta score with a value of 4.22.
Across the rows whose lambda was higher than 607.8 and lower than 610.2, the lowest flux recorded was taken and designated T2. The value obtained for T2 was 4.614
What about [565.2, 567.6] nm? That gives 3.911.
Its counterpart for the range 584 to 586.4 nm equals 4.469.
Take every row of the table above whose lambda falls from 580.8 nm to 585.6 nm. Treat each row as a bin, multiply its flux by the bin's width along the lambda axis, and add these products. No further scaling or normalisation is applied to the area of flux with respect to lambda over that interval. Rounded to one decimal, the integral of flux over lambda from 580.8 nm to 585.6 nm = 21.6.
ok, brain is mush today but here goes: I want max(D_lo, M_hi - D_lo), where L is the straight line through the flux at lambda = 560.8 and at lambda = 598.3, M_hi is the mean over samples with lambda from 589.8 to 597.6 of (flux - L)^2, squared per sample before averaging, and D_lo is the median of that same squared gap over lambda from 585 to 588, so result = 0.02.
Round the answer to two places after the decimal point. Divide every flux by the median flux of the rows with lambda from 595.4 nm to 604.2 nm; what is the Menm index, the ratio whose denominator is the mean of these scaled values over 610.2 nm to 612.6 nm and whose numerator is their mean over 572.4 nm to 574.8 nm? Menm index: 0.95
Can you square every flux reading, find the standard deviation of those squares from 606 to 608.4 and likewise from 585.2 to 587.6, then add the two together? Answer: 0.9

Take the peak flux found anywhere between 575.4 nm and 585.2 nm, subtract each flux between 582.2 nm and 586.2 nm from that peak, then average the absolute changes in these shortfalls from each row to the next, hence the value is 0.075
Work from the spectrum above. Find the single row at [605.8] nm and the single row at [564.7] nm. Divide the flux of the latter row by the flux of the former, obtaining 0.93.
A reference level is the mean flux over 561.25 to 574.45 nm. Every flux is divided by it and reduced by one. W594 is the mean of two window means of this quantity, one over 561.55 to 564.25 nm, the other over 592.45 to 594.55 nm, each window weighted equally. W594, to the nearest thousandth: 0.012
